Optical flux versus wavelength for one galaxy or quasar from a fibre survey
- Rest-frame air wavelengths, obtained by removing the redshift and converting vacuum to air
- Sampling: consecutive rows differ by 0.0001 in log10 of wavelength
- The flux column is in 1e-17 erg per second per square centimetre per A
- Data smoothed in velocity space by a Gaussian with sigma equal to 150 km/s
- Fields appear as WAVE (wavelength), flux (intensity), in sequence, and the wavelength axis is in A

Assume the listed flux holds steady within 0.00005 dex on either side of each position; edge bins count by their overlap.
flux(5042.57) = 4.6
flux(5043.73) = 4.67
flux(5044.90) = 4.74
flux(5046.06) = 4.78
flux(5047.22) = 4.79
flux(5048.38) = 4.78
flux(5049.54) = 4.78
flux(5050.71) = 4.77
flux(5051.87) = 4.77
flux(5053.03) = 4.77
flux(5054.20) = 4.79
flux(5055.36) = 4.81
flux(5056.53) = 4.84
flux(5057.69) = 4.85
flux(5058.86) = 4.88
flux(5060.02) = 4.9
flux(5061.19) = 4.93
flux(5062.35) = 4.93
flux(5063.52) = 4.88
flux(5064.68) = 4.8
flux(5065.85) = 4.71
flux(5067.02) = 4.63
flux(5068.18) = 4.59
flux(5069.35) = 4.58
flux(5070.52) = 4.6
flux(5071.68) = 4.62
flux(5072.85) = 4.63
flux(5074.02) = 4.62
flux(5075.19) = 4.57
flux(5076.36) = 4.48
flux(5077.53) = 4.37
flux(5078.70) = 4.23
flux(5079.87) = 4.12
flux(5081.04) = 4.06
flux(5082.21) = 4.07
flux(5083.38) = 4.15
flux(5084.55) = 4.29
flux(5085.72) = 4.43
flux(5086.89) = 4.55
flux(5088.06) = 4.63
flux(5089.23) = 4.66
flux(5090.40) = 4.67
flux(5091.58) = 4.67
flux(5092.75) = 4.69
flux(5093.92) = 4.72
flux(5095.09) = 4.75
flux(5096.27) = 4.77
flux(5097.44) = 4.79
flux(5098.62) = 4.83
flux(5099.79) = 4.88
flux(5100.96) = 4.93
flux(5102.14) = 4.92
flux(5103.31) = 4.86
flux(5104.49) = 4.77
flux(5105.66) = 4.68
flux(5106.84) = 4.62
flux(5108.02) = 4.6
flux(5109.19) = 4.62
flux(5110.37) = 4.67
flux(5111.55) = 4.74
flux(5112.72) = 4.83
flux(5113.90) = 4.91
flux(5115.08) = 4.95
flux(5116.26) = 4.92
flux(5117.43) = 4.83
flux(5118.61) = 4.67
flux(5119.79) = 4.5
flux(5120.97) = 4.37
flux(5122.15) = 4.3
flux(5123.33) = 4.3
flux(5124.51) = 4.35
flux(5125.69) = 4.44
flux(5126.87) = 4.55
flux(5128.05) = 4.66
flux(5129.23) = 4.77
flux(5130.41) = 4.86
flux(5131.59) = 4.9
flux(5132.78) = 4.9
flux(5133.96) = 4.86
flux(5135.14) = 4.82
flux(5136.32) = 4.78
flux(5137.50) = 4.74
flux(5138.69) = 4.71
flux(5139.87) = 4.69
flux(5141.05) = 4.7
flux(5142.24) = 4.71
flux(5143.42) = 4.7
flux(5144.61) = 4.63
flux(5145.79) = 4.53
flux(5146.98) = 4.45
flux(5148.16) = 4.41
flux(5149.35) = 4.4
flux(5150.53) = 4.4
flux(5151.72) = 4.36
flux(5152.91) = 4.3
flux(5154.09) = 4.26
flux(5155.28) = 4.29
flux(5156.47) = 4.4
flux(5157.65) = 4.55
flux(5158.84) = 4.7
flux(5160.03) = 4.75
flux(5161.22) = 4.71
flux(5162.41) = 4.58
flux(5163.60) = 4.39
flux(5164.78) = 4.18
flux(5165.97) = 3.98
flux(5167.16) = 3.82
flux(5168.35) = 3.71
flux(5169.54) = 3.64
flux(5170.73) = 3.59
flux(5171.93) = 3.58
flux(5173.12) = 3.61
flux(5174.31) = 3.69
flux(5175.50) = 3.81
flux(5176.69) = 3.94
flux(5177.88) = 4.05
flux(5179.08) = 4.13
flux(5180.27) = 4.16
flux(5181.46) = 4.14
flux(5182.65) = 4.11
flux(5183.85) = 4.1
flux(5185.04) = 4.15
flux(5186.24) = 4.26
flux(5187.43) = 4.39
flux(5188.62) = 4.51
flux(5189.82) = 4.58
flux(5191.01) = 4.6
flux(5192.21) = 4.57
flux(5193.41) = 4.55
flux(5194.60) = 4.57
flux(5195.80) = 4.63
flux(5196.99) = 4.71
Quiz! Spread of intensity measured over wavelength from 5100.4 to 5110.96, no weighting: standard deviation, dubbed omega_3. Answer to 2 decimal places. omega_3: 0.13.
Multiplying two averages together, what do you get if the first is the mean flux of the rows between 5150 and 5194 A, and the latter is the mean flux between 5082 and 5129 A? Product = 19.5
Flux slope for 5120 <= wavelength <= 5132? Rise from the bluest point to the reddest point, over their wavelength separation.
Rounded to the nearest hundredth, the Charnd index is 0.05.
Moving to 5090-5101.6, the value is 0.02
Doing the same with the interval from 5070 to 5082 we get -0.05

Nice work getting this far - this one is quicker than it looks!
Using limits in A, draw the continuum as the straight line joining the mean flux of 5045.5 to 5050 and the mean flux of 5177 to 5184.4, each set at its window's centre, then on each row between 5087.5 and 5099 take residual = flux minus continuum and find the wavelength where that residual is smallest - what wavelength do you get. 5088.06 A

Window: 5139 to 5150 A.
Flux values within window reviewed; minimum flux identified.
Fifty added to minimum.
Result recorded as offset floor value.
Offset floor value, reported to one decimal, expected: 54.4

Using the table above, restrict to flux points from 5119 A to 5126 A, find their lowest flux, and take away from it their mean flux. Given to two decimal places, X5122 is -0.08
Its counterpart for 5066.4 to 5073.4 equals -0.03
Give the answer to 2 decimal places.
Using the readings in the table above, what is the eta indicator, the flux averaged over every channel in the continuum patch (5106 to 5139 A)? 4.68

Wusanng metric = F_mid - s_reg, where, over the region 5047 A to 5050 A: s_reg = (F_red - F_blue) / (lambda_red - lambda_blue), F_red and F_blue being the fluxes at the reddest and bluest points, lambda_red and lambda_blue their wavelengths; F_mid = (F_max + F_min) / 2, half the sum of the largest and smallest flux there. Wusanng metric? 4.8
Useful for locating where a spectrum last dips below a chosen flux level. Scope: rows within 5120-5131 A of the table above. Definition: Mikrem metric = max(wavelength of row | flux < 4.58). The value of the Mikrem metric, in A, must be 5126.87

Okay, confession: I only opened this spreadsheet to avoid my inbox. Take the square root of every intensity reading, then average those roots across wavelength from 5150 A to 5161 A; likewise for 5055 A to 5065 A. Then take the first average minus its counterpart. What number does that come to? -0.10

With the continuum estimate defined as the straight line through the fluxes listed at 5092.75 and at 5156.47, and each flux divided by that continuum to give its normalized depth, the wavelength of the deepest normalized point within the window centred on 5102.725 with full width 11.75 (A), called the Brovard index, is 5108.02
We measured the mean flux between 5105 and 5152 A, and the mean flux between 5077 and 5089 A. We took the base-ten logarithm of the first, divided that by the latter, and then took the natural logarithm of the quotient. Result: -1.86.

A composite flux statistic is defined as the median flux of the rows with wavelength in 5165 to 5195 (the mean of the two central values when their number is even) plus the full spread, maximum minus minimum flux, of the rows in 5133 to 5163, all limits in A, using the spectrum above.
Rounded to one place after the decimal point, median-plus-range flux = 4.7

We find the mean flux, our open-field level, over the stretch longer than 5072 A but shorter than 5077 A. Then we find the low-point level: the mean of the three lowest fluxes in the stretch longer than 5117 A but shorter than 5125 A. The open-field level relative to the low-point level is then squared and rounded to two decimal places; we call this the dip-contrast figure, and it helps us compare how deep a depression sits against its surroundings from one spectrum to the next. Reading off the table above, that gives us 1.12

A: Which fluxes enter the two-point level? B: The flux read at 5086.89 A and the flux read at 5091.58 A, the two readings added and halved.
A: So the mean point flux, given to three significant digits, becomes 4.61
